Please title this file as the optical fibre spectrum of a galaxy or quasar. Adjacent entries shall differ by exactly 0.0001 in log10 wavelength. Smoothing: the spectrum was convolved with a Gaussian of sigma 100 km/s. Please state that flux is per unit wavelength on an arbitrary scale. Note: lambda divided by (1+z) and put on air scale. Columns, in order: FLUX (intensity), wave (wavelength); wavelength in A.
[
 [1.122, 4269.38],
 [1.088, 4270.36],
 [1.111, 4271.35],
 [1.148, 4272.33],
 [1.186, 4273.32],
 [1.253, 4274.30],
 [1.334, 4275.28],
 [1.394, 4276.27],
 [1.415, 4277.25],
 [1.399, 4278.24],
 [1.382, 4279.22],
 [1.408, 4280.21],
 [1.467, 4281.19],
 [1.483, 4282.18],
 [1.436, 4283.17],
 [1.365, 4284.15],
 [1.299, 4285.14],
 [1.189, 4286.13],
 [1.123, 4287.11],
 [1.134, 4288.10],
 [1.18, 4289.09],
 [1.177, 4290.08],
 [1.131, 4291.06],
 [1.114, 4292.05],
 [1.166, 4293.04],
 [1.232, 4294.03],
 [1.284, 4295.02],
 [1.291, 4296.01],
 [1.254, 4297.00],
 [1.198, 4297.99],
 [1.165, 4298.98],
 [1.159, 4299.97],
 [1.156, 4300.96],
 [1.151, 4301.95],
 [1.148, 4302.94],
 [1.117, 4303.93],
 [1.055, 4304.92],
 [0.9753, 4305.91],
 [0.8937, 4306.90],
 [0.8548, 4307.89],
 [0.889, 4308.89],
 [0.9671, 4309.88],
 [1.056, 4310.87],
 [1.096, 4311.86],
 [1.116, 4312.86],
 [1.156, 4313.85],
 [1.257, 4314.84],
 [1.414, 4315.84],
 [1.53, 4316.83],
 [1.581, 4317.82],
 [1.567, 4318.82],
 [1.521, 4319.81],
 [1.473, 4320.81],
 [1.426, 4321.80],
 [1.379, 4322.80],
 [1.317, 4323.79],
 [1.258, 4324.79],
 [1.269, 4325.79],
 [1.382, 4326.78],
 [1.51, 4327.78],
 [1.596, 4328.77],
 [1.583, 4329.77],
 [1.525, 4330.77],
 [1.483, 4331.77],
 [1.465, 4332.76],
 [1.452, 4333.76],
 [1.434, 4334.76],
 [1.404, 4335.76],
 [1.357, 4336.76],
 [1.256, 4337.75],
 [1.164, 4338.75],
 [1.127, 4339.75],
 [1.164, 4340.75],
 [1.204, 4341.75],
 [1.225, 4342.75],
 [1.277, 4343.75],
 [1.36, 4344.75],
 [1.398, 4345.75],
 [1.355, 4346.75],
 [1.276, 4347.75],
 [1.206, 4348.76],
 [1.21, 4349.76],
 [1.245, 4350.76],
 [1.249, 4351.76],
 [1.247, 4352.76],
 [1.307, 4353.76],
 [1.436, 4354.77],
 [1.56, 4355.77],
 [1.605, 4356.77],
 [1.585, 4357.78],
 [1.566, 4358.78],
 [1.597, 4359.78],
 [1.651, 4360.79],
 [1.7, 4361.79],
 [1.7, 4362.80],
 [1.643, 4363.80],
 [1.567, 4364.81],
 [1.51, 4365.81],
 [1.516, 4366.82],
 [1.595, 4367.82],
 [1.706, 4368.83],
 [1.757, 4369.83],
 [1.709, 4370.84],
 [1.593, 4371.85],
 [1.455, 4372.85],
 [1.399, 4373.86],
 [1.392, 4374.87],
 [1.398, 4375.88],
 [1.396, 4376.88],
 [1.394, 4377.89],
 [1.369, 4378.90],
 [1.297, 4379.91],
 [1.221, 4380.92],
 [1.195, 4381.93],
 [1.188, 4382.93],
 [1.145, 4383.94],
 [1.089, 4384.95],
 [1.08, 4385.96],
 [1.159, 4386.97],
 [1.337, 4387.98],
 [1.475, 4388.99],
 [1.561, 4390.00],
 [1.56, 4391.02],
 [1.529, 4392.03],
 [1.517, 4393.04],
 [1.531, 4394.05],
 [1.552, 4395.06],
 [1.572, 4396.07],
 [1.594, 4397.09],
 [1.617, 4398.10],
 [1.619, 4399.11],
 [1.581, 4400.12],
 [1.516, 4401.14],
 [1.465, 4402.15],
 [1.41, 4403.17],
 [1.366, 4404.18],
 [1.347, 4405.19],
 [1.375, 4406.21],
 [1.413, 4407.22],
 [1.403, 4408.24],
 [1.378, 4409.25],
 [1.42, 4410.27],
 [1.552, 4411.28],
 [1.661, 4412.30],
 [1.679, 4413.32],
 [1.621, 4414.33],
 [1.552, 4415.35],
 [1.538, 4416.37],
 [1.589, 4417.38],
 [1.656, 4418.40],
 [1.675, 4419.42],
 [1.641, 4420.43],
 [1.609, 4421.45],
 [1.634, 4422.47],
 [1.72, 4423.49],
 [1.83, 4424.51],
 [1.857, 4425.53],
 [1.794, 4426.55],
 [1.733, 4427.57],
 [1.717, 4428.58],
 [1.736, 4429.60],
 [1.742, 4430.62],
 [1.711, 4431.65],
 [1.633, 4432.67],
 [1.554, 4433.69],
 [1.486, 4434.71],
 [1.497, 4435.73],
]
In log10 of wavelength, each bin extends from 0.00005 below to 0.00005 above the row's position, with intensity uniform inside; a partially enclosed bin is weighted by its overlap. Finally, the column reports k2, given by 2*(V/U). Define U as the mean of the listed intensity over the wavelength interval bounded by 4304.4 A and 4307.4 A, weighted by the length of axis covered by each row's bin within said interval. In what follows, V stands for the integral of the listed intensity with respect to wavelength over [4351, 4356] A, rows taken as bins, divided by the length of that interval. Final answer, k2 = 2.7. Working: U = 0.98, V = 1.34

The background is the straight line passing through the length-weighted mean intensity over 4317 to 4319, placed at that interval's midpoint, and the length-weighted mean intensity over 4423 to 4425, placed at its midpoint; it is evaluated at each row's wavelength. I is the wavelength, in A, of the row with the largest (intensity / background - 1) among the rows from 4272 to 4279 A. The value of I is 4277.25 A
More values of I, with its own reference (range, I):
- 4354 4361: 4360.79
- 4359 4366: 4361.79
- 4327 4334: 4328.77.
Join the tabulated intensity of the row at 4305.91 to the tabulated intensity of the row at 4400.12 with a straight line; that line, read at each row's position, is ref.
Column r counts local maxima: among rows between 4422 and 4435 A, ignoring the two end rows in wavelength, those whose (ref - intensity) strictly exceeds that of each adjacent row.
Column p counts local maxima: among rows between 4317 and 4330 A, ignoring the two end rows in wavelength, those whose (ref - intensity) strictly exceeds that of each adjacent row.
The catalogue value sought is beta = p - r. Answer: 0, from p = 1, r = 1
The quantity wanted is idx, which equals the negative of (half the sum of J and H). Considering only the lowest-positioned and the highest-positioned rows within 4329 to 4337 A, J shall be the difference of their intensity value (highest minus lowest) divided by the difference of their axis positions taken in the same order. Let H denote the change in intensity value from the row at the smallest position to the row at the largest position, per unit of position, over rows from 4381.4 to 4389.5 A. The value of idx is -0.004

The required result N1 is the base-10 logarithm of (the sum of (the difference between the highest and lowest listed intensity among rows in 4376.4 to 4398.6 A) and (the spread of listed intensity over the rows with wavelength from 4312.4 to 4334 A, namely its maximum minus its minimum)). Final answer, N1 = 0.01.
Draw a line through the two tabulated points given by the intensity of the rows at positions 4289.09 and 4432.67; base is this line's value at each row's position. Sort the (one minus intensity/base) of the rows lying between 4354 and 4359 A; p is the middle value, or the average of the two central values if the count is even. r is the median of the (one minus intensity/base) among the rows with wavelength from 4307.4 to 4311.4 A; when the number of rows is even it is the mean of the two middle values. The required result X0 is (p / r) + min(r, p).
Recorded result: -0.6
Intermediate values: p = -0.12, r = 0.254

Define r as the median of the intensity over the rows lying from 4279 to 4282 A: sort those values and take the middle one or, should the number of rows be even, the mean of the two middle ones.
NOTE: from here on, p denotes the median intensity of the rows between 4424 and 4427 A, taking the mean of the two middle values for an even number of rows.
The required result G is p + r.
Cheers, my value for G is 3.24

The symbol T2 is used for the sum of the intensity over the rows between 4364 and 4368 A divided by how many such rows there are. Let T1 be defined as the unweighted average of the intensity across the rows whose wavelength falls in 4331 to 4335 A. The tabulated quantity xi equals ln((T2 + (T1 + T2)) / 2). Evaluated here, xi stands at 0.82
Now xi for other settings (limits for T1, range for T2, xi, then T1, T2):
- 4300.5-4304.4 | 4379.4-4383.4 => 0.59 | 1.1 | 1.23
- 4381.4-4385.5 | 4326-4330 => 0.74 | 1.2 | 1.52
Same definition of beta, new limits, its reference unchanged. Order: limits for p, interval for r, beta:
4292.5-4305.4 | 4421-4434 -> -1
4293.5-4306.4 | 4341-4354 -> -2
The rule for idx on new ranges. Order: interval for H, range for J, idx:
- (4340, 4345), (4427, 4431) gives -0.026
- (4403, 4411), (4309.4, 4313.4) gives -0.026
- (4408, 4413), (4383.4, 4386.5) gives -0.016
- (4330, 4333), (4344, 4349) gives 0.034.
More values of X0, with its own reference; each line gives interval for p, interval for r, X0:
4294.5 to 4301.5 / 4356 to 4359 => -0.2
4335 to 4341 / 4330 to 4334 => -0.9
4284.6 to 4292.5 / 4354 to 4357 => -0.3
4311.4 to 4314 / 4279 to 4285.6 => -0.7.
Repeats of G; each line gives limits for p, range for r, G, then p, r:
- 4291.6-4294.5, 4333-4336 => 2.60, 1.2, 1.434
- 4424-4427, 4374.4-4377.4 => 3.23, 1.8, 1.396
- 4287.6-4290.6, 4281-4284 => 2.64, 1.2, 1.467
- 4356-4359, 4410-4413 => 3.14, 1.6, 1.552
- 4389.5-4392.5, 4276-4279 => 2.96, 1.6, 1.399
